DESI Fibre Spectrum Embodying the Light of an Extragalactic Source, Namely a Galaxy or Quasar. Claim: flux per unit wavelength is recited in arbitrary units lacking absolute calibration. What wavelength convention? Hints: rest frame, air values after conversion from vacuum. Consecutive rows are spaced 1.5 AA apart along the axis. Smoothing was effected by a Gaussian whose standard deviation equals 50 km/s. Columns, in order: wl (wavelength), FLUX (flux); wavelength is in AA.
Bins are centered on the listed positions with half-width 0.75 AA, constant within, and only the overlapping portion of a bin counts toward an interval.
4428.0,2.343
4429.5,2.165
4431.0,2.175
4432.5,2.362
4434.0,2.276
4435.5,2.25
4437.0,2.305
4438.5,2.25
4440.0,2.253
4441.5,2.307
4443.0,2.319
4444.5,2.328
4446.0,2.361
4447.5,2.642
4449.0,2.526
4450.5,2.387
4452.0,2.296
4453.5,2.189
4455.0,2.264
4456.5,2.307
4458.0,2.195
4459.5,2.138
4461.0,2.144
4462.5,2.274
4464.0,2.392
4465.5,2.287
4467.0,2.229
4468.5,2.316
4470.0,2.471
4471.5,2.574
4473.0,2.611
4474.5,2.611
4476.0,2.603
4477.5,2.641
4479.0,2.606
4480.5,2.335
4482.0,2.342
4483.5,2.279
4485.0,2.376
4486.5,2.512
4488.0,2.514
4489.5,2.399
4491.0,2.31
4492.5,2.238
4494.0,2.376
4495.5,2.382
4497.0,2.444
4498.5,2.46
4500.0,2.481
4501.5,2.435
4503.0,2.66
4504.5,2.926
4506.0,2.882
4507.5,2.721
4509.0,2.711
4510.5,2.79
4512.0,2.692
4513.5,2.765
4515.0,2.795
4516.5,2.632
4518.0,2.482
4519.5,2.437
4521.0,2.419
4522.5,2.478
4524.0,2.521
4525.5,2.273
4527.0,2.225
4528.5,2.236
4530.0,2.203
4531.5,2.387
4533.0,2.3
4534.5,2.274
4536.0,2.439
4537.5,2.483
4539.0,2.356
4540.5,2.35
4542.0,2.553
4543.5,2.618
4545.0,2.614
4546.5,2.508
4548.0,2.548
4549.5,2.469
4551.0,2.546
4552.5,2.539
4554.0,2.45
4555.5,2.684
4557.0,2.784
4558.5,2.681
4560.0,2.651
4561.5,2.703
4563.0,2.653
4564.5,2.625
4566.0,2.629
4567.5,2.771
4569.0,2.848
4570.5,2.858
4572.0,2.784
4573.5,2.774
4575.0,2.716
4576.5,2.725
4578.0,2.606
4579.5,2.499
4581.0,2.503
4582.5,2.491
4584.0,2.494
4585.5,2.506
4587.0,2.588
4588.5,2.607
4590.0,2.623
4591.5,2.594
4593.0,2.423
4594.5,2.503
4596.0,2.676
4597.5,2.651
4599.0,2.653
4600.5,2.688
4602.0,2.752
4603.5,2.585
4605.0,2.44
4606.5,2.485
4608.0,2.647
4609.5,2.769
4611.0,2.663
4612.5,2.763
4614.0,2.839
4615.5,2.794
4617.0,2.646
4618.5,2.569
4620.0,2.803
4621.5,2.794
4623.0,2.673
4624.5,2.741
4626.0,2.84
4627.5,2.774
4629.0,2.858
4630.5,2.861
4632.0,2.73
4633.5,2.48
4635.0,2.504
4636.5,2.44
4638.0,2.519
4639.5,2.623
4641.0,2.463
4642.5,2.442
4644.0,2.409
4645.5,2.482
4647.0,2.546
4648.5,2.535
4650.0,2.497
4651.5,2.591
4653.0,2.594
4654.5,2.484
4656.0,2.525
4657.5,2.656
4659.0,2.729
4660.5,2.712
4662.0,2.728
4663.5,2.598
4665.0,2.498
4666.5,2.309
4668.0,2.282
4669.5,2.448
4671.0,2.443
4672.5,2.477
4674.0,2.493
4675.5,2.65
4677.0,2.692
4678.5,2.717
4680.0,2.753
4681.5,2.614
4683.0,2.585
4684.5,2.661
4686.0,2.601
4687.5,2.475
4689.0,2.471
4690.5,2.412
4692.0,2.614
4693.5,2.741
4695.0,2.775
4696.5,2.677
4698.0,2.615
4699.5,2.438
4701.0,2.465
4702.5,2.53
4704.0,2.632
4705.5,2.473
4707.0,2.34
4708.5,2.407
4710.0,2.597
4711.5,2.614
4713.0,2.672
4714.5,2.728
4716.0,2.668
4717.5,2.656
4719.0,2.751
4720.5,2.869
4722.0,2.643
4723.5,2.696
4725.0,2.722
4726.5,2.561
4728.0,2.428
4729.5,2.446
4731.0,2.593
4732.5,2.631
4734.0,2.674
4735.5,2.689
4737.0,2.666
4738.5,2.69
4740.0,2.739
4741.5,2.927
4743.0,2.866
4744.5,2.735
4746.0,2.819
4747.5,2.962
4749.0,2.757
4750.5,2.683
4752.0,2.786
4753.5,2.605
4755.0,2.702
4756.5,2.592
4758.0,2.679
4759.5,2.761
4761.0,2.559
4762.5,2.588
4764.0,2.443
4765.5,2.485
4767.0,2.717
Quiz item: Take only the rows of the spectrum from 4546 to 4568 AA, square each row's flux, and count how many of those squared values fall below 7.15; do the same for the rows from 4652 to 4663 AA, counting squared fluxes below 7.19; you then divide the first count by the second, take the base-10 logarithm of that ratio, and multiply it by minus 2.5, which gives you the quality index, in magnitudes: -1.0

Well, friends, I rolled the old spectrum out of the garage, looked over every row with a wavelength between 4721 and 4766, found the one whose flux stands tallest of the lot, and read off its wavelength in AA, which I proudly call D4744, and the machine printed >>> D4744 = 4747.5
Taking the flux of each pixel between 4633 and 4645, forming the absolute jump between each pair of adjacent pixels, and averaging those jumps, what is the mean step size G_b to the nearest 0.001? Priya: 0.069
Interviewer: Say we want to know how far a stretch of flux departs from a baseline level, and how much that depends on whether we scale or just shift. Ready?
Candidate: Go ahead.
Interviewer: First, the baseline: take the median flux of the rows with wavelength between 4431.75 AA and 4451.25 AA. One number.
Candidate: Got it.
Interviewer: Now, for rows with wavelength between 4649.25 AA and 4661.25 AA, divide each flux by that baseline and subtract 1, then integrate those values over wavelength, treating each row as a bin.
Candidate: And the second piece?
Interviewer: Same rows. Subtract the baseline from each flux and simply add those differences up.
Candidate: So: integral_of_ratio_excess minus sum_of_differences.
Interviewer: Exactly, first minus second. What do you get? -0.79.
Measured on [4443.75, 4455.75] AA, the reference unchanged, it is -0.16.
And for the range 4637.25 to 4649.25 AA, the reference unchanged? -0.52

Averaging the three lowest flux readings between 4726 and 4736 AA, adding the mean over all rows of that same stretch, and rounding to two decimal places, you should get 5.05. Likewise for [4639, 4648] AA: 4.93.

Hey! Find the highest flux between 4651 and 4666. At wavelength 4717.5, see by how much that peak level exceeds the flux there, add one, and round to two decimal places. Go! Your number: 1.07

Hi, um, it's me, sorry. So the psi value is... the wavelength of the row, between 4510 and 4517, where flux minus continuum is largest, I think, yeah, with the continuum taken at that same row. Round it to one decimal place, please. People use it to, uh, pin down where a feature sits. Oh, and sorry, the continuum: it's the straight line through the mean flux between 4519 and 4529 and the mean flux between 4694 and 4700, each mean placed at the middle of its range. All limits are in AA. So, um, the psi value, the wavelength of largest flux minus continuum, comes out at 4510.5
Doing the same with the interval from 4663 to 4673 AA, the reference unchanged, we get 4663.5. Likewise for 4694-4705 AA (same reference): 4695.0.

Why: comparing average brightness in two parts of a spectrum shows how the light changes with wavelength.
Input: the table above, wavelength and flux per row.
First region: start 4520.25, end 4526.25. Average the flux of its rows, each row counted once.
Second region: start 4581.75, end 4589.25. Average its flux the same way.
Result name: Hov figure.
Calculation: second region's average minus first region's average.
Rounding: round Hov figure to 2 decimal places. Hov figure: 0.11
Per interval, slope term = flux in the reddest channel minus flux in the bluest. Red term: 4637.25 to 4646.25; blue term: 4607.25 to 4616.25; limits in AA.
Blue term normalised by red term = -4.0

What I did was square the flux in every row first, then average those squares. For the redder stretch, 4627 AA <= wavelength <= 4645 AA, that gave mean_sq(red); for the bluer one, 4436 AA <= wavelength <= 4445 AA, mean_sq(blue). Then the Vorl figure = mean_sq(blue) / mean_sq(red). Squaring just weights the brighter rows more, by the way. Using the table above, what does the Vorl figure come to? 0.78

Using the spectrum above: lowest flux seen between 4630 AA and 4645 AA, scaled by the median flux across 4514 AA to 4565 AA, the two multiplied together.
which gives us 6.01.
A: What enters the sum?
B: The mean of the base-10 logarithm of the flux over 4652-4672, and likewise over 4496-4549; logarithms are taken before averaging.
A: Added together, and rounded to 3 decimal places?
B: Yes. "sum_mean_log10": 0.804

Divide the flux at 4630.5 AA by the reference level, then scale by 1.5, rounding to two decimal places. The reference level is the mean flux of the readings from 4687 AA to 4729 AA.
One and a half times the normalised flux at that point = 1.65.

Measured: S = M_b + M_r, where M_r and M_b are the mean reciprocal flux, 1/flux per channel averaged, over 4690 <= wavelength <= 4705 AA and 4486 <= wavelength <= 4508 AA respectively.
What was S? 0.79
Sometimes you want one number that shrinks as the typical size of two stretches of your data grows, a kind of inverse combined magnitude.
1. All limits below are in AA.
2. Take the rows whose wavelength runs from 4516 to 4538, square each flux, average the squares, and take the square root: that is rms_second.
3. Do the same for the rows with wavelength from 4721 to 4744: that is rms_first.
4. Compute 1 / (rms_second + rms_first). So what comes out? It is 0.198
